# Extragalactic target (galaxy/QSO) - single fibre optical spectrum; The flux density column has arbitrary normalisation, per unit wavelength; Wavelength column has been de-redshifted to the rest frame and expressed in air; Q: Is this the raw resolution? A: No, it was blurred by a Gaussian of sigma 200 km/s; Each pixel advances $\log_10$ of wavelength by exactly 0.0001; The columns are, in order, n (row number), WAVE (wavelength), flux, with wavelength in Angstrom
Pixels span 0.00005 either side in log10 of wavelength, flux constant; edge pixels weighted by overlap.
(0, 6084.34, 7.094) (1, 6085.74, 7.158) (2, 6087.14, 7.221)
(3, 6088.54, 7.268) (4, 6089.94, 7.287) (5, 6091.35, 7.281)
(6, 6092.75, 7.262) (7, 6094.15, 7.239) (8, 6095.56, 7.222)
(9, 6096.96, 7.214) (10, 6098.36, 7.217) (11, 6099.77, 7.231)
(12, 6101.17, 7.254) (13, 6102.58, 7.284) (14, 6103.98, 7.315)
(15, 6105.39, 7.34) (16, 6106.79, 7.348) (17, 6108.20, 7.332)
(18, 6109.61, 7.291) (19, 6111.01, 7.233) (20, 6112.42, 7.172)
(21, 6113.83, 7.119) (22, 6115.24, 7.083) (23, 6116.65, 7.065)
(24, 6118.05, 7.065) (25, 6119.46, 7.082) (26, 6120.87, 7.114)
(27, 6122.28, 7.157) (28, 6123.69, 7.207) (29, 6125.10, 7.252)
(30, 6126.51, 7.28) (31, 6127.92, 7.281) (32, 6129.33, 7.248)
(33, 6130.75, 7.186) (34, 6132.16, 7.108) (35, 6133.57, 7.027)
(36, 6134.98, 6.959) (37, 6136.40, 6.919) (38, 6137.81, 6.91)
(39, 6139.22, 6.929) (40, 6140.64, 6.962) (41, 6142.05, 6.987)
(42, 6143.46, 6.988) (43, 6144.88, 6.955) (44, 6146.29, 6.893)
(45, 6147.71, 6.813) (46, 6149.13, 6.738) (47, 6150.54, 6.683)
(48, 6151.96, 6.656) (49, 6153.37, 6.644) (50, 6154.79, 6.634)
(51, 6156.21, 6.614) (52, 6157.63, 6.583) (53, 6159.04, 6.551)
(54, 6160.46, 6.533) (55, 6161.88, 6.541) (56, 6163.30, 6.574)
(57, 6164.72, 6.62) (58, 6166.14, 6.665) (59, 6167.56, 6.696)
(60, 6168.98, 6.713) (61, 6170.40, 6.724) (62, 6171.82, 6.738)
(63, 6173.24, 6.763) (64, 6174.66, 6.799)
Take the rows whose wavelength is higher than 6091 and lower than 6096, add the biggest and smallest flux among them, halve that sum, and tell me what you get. 7.3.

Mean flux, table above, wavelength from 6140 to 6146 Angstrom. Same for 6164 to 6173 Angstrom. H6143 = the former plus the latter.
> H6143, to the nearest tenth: 13.7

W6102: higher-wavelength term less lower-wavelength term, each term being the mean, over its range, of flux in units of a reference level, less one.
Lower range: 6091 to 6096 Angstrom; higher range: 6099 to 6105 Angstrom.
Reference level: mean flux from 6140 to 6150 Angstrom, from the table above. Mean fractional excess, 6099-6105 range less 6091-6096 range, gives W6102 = 0.00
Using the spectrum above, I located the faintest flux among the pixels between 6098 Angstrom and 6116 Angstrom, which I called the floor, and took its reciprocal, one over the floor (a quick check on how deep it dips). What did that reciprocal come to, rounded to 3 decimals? 0.141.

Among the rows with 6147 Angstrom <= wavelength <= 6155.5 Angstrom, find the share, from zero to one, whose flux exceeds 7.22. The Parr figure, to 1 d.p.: 0.0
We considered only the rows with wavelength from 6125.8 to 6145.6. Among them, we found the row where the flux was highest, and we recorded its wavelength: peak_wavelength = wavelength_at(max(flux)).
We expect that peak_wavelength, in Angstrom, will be 6127.92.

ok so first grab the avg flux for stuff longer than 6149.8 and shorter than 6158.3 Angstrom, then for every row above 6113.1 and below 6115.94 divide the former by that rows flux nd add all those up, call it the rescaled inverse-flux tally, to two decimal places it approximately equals 1.87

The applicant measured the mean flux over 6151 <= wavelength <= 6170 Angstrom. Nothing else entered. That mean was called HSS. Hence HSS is 6.6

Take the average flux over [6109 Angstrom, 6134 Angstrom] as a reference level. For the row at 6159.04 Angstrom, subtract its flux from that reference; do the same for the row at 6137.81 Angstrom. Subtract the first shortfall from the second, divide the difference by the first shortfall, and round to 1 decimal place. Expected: -0.6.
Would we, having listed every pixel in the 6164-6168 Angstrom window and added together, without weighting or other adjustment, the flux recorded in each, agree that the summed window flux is 20.0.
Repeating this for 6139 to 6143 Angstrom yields 20.9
